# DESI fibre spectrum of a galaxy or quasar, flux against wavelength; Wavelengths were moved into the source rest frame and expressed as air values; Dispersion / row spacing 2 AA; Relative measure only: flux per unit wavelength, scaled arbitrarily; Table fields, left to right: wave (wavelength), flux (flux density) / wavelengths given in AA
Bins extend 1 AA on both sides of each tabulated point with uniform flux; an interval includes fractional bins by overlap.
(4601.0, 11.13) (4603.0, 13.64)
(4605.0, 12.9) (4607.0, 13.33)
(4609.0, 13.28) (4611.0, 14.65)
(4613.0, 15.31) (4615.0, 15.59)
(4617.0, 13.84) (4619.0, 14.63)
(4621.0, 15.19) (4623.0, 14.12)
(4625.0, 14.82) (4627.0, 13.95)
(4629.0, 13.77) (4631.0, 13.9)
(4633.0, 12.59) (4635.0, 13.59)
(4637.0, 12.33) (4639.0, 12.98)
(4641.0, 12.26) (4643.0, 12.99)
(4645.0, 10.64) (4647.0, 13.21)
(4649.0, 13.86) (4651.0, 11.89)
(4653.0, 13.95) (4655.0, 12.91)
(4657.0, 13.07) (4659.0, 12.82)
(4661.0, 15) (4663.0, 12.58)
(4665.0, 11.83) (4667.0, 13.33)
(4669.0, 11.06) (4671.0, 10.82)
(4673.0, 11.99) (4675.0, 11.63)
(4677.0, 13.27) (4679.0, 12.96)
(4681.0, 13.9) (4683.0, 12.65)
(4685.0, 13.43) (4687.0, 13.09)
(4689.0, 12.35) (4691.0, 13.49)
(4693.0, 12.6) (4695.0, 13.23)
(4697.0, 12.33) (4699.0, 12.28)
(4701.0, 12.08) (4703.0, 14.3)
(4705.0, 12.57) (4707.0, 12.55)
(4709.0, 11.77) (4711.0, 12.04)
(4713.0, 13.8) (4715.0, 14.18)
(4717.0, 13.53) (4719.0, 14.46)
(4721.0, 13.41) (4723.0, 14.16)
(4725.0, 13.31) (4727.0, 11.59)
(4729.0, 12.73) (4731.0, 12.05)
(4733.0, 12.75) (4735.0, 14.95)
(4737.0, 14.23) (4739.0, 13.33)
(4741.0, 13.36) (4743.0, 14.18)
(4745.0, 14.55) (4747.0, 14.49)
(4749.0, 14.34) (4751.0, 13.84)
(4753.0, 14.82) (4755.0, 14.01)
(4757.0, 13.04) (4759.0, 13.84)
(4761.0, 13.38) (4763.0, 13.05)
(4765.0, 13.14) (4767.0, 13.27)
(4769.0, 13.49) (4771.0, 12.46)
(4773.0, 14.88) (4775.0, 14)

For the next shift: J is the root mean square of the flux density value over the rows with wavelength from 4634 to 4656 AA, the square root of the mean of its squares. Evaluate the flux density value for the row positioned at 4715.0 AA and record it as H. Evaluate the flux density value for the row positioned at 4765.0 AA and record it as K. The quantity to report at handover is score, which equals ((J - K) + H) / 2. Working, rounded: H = 14.18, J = 12.8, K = 13.14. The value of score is 6.93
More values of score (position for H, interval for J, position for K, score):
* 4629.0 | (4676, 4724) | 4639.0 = 6.96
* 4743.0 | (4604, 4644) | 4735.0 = 6.53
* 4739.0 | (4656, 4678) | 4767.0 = 6.30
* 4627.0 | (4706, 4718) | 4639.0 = 6.99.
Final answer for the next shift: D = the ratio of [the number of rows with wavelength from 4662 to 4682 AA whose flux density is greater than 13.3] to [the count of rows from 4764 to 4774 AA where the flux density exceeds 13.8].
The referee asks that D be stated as 2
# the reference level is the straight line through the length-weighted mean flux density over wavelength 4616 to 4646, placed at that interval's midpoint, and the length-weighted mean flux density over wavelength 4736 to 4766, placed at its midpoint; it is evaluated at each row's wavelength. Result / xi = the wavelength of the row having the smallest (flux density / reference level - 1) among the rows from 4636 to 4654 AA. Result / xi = 4645.0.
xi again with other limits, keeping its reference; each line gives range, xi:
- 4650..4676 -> 4671.0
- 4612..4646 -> 4645.0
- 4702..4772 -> 4727.0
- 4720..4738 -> 4727.0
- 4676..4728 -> 4727.0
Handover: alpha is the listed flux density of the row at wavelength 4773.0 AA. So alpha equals 14.88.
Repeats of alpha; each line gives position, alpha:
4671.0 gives 10.82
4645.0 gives 10.64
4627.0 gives 13.95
